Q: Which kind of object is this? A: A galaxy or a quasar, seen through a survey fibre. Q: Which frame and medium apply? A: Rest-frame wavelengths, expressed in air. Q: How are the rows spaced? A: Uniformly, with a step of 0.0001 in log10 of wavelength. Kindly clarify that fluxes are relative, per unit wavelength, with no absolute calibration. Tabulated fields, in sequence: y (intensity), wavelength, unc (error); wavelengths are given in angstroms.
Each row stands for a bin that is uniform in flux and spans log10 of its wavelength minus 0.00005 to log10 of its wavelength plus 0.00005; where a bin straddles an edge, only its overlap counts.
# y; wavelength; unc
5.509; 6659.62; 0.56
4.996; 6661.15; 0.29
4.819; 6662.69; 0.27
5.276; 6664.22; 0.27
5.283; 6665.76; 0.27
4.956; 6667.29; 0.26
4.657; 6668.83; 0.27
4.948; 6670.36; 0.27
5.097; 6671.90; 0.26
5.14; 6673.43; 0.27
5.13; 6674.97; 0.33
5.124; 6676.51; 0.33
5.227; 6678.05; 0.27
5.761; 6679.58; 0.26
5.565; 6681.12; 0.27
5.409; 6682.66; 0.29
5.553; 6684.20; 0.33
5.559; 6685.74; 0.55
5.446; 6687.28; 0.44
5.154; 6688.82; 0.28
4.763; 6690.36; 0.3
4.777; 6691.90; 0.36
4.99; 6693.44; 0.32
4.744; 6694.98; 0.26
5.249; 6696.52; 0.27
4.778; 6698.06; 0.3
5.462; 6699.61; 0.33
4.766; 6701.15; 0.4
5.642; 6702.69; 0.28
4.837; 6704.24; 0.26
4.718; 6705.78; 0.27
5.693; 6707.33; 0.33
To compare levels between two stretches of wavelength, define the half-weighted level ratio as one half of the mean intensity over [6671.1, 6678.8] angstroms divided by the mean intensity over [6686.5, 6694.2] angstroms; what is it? 0.51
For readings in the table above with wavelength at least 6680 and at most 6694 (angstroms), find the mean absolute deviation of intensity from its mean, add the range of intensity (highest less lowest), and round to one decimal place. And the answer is 1.1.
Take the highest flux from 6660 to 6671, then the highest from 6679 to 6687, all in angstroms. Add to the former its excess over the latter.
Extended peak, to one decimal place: 4.8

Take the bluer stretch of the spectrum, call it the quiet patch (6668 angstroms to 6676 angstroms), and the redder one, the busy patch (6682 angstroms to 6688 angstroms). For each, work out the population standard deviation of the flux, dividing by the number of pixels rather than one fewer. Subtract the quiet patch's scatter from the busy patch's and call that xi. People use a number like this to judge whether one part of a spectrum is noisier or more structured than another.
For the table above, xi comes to -0.12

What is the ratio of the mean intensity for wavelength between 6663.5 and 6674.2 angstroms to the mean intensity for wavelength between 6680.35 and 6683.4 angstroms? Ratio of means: 0.92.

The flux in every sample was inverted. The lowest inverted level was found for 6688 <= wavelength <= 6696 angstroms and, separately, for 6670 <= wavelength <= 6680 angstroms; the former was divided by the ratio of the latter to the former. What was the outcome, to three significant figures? 0.217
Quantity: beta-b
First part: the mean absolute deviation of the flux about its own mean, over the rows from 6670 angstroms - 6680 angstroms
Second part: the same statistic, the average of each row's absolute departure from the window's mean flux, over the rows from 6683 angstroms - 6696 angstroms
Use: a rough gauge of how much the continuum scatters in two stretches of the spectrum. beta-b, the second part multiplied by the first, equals 0.051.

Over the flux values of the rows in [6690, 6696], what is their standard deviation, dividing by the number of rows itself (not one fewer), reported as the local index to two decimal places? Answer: 0.10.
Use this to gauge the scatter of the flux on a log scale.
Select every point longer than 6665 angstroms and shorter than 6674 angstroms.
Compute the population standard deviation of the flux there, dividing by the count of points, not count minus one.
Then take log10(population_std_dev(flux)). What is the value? -0.71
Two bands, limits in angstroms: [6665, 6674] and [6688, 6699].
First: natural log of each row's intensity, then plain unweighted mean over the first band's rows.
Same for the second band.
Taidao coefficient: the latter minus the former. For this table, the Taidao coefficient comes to -0.02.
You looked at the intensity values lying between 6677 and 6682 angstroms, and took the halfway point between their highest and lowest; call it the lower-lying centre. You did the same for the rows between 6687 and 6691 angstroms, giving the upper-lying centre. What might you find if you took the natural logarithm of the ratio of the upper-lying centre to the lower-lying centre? -0.07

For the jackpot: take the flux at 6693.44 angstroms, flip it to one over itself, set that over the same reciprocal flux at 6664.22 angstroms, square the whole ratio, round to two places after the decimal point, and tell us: 1.12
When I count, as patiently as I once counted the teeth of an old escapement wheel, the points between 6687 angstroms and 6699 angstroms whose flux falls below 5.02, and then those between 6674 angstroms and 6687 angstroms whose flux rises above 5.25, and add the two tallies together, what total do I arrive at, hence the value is 10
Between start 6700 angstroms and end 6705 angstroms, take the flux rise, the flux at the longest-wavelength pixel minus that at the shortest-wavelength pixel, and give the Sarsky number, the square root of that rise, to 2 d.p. 0.27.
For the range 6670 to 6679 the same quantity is 0.53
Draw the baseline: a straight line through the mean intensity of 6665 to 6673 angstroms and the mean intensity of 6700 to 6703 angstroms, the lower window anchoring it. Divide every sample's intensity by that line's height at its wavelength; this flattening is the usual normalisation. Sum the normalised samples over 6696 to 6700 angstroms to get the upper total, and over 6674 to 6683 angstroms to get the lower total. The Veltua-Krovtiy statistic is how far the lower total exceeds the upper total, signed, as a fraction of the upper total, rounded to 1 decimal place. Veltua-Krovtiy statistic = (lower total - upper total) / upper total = 1.1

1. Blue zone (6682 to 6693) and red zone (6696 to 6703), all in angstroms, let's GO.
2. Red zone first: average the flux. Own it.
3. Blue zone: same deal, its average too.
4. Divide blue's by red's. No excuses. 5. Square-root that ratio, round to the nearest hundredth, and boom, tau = 1.01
